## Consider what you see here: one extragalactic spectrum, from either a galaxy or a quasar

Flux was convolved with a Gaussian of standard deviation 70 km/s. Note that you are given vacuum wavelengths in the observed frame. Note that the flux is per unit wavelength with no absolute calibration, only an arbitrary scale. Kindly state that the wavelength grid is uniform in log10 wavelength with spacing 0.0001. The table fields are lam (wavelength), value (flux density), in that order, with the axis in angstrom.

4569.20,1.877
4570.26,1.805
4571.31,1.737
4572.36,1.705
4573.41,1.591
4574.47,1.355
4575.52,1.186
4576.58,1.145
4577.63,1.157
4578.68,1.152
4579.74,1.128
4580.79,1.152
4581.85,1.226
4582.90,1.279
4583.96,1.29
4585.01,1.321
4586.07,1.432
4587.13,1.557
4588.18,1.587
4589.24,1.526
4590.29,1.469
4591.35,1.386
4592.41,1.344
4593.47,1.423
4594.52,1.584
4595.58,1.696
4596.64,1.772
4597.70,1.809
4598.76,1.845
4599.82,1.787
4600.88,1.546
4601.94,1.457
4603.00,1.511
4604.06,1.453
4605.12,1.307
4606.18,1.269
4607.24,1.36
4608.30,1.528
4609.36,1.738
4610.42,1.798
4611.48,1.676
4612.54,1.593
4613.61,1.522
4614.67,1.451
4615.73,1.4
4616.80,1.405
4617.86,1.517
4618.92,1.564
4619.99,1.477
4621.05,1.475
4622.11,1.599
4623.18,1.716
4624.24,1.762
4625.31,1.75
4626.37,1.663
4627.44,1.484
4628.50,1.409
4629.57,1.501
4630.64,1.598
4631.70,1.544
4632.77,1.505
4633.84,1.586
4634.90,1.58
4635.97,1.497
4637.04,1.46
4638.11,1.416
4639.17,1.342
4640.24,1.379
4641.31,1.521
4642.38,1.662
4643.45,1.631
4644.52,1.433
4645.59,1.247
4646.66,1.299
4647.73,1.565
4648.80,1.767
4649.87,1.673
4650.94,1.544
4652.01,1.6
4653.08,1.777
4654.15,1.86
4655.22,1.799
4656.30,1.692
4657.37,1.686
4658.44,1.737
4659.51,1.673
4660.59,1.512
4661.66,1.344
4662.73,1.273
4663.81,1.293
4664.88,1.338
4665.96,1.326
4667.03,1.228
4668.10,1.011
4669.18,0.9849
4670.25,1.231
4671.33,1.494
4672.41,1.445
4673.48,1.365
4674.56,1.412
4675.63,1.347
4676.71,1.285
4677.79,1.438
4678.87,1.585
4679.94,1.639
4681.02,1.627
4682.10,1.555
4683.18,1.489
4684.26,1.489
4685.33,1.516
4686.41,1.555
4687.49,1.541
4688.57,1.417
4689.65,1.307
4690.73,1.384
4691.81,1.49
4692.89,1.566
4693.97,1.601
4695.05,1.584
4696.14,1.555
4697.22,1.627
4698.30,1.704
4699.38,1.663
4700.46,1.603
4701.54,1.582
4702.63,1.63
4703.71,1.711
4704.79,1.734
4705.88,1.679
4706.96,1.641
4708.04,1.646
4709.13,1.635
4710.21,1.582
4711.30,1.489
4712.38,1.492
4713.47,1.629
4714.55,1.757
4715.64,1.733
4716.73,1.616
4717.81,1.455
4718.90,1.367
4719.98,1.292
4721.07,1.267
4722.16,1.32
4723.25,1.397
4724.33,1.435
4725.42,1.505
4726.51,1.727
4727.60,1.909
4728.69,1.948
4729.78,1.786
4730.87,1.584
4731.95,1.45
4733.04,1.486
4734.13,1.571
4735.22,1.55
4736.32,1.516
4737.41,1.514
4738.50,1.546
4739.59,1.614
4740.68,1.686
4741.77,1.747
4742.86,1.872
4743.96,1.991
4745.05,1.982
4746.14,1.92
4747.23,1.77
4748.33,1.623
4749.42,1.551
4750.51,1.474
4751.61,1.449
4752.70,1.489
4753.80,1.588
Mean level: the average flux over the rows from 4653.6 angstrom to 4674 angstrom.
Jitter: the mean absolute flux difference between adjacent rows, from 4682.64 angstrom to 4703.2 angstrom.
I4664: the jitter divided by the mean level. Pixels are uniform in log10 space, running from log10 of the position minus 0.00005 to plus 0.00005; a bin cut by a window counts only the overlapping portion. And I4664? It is 0.04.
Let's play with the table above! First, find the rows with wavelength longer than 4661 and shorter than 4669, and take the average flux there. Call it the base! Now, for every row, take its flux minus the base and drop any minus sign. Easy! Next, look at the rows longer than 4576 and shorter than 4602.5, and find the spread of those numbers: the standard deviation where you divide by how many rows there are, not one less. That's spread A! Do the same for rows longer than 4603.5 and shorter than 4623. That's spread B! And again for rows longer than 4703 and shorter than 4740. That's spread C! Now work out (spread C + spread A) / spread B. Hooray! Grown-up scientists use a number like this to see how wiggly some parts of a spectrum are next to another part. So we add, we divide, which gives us 2.4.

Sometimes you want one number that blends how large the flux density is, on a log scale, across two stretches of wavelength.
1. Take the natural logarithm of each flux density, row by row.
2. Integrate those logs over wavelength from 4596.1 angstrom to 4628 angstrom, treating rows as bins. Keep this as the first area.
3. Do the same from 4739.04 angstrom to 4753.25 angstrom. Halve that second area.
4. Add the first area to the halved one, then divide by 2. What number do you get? 9.0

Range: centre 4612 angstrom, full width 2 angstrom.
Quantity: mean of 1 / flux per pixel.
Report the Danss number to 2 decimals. 0.61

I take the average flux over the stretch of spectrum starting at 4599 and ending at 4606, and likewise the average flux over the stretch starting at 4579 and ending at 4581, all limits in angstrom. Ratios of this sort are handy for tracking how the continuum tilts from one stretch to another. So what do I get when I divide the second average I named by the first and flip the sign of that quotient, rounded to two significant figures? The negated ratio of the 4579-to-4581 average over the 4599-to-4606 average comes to -0.75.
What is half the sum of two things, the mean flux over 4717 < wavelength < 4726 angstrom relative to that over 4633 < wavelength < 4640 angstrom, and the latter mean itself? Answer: 1.21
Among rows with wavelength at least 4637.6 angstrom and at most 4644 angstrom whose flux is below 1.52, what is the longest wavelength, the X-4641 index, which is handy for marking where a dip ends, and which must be 4640.24 angstrom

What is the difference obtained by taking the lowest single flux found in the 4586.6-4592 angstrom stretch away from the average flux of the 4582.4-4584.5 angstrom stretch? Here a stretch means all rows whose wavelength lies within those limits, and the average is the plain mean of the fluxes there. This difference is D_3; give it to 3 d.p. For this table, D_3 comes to -0.101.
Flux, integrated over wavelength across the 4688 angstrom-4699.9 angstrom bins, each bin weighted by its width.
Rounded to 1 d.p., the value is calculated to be 18.3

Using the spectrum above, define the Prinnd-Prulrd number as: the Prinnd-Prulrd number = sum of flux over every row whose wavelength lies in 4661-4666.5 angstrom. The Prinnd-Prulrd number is 6.6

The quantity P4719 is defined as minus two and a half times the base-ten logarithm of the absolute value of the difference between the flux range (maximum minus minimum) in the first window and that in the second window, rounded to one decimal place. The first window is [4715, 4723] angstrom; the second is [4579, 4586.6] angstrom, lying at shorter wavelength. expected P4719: 2.0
